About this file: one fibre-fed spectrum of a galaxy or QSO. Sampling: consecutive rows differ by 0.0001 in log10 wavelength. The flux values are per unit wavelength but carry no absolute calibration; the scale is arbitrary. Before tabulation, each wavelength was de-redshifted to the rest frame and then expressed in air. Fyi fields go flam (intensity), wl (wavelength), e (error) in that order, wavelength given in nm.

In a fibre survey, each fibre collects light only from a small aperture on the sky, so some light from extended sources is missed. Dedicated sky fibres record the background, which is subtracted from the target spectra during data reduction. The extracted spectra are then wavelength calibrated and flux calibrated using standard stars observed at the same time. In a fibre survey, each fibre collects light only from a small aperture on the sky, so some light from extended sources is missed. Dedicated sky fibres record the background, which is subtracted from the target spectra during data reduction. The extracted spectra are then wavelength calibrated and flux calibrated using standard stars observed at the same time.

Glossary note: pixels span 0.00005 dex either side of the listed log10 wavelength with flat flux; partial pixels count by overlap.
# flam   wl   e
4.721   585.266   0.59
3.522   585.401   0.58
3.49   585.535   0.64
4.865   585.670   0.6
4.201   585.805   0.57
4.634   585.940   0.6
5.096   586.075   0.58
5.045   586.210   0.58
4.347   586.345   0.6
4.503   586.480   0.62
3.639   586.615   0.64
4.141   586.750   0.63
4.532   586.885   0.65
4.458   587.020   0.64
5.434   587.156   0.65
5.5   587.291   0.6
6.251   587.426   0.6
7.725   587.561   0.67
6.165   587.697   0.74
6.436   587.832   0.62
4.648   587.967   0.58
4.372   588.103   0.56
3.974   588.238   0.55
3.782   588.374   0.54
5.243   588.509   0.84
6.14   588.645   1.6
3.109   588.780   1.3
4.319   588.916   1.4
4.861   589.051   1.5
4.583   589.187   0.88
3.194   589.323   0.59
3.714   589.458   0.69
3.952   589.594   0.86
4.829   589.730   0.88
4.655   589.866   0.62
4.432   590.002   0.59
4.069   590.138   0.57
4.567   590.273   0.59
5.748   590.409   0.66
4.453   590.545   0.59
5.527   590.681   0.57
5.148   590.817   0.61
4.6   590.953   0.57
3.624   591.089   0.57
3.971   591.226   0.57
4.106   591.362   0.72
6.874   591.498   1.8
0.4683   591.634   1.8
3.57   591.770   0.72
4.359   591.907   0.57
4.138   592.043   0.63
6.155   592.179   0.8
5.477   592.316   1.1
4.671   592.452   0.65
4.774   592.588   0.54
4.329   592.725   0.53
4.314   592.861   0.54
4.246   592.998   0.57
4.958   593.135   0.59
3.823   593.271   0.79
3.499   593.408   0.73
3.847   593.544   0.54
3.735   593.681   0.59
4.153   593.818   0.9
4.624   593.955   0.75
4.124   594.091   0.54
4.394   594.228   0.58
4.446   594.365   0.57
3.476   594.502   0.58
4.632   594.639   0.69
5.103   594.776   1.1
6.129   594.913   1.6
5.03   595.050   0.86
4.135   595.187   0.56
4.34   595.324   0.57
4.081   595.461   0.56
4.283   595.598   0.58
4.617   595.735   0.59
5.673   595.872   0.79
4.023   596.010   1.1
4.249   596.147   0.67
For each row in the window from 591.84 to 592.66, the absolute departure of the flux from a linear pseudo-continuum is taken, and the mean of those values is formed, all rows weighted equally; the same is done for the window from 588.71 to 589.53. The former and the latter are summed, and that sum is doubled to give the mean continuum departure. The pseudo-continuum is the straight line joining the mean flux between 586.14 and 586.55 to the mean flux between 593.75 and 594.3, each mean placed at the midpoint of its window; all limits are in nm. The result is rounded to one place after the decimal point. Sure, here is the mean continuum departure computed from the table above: 2.7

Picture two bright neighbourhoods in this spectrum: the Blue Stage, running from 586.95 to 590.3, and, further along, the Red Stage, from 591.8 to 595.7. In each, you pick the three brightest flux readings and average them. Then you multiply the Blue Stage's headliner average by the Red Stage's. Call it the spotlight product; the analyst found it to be 40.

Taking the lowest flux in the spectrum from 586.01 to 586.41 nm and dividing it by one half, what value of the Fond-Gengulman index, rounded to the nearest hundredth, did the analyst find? 8.69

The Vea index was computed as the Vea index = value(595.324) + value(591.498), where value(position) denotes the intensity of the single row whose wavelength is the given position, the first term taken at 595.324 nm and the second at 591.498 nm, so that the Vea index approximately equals 11.2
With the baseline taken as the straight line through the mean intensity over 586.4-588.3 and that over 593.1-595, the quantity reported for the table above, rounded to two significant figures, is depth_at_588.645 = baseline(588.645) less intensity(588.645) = -1.2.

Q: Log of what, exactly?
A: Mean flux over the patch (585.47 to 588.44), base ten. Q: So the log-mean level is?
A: 0.688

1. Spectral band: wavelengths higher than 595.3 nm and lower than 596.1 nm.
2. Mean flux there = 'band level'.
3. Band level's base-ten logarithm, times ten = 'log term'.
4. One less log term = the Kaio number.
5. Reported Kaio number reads -5.5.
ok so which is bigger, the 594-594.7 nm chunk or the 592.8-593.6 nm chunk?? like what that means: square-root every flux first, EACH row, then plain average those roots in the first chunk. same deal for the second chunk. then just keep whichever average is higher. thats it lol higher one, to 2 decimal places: 2.05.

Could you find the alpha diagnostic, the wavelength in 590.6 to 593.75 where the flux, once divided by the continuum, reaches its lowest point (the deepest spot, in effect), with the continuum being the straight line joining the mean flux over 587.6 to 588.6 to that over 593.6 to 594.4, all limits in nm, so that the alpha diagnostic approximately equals 591.634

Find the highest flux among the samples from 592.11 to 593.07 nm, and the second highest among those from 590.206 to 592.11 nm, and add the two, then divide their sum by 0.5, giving 24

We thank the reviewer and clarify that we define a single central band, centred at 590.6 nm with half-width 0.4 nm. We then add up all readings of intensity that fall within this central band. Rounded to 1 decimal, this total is 30.0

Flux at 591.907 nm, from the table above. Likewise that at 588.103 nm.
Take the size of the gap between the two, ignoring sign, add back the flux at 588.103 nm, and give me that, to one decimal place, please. 4.4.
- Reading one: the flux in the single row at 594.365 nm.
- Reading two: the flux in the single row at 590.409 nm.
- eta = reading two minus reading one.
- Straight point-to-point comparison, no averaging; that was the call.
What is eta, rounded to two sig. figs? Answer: 1.3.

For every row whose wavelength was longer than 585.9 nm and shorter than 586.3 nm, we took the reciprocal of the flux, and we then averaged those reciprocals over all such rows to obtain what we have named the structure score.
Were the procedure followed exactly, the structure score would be 0.20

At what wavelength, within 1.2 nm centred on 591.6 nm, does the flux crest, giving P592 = 591.498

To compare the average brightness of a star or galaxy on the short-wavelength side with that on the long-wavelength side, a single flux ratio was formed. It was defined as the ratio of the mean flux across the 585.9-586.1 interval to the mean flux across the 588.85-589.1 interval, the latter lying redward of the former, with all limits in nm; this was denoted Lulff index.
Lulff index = 1.06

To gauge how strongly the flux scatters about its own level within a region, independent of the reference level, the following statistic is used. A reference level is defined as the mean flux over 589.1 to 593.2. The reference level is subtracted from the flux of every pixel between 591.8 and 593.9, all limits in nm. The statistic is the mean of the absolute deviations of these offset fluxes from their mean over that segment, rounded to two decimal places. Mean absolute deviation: 0.52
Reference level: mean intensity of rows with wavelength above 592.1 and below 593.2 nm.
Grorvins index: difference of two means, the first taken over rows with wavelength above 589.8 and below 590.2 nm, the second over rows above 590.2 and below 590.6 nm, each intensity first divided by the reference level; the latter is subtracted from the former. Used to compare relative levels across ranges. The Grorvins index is -0.11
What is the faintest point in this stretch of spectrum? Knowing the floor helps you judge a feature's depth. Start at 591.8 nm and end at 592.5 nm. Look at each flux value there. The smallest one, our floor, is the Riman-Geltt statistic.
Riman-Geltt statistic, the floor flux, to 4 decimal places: 4.1380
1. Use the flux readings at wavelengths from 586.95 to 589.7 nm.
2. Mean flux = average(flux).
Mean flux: 4.89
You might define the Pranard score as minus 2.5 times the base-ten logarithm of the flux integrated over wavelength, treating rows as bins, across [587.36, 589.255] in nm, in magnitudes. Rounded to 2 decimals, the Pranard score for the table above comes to -2.47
